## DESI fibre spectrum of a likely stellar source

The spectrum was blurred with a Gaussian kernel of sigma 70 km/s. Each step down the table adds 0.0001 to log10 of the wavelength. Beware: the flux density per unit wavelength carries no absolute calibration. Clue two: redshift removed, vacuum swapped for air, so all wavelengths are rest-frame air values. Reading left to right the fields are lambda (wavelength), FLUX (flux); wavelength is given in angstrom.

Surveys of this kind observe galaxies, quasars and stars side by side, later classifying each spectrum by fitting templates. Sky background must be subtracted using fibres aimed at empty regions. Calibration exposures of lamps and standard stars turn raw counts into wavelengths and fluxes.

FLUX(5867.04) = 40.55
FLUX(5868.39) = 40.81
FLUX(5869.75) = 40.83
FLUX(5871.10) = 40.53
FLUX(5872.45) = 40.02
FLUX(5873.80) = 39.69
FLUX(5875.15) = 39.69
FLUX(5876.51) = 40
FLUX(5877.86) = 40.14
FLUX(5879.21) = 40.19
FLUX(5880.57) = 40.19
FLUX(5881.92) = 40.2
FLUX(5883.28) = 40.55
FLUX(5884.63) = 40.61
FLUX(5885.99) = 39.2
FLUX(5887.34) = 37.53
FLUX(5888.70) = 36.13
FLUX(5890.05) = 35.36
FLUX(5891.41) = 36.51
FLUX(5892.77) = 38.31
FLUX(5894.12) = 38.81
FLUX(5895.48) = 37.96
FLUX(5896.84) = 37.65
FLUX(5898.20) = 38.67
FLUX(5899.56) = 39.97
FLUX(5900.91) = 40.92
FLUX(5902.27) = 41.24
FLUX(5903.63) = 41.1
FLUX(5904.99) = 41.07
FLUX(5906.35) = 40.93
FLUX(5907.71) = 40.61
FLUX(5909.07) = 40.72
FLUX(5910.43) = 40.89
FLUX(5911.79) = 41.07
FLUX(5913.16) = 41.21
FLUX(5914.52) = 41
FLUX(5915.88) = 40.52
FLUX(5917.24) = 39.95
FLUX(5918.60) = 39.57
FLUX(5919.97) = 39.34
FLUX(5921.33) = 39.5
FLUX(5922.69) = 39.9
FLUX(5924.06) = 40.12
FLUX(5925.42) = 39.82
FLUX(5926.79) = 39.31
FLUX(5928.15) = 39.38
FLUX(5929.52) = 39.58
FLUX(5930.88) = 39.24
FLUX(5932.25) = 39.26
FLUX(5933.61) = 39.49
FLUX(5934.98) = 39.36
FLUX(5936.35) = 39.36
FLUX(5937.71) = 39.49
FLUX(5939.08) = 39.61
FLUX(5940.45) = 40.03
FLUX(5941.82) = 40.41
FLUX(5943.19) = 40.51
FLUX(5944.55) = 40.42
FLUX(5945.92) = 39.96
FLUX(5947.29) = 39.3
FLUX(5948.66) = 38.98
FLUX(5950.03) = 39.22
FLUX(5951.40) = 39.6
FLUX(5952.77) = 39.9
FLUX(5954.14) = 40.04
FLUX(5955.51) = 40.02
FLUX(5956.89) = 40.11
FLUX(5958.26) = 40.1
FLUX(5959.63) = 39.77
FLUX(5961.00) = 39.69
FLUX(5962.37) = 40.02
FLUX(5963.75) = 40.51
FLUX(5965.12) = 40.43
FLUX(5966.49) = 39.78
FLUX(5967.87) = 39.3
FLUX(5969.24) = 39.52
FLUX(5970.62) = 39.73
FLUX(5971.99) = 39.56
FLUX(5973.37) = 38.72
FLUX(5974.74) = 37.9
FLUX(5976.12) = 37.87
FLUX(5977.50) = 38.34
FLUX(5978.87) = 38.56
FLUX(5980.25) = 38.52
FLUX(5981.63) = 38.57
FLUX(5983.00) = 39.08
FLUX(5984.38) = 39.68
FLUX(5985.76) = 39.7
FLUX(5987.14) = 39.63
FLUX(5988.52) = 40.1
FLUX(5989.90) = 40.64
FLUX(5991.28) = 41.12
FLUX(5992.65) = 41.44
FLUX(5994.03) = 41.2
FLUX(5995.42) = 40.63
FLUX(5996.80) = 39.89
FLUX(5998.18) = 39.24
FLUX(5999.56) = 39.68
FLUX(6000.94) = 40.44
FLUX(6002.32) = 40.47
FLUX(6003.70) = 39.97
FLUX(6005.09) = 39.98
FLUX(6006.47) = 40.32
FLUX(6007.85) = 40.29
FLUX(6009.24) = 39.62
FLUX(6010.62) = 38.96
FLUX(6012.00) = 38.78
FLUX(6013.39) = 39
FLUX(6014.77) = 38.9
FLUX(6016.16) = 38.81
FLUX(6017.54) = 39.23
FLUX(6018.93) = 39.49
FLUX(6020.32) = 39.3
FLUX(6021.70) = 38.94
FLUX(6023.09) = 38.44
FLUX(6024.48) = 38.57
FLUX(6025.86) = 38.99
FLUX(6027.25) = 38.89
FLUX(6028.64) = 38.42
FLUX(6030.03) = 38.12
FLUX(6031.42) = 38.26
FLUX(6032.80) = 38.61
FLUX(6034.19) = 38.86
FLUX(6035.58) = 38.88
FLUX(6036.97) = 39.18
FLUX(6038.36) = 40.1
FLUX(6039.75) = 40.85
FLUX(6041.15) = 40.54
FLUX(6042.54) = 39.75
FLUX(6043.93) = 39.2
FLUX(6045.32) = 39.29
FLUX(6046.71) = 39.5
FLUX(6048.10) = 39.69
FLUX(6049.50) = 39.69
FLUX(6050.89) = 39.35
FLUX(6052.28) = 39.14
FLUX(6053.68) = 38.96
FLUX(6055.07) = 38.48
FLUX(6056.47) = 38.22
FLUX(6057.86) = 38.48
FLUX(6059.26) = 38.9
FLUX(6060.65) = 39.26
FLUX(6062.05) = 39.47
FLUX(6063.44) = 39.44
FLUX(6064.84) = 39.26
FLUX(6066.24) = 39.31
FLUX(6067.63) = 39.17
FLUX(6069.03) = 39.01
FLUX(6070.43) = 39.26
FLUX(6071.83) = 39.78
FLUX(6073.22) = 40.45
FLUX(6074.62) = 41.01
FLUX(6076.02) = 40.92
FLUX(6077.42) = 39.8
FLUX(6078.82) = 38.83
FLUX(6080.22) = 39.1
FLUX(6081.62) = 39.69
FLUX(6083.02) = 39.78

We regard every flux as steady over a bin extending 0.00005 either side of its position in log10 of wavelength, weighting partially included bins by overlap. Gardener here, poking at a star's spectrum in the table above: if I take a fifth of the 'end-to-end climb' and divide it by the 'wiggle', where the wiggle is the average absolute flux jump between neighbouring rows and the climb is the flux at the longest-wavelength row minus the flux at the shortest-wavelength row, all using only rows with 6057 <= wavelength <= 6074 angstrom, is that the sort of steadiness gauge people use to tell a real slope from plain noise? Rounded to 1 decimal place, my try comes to 1.4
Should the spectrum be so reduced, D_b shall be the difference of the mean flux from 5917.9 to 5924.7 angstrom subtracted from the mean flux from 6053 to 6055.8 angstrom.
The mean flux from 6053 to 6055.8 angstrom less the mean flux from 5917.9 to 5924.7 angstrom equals -1.0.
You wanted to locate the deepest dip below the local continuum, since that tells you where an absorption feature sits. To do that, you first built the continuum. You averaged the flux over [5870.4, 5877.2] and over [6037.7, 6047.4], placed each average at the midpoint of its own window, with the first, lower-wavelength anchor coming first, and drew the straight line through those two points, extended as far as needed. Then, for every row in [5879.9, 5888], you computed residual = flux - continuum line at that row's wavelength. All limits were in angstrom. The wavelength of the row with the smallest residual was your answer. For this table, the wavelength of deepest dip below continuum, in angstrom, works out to 5887.34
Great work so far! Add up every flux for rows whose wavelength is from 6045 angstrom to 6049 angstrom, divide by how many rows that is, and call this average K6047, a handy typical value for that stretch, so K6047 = 39.5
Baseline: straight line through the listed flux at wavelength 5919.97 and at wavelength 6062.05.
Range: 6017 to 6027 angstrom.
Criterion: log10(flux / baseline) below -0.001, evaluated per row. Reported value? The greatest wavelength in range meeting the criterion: 6025.86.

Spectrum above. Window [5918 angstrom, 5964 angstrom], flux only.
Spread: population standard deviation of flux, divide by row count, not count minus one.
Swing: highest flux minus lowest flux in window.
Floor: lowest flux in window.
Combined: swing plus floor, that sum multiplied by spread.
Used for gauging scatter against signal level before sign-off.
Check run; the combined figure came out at 16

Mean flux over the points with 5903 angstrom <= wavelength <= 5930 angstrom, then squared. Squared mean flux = 1622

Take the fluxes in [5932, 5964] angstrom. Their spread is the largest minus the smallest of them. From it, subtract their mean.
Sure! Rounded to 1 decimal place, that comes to -38.3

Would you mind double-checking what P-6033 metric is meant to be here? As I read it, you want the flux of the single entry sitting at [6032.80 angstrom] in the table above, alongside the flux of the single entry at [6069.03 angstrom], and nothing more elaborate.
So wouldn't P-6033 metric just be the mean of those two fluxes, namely 38.8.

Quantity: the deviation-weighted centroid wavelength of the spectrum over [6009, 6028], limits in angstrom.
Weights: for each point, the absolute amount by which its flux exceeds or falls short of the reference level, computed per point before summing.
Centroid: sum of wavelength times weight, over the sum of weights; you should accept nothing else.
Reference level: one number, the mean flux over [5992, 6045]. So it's 6019.2 angstrom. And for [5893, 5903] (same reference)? 5898.5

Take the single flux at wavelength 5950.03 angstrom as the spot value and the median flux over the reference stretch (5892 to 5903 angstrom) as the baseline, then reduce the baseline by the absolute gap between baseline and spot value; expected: 38.3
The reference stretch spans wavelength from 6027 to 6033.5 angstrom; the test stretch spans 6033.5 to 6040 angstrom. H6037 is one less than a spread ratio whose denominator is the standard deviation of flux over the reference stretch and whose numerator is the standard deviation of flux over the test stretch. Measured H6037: 1.9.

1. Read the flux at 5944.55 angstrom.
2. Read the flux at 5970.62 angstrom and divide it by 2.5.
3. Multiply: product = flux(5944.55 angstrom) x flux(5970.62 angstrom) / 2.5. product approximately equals 642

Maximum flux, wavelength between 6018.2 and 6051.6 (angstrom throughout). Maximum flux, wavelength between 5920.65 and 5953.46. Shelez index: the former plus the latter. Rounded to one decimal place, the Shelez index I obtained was 81.4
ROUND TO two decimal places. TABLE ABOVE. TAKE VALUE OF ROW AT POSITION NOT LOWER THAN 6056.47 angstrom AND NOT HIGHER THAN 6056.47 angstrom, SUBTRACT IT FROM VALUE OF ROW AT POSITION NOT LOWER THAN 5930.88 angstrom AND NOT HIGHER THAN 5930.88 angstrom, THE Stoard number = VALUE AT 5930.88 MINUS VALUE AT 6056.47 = 1.02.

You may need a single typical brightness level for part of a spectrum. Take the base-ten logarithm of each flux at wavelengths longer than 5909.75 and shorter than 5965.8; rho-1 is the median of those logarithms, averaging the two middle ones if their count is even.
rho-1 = 1.601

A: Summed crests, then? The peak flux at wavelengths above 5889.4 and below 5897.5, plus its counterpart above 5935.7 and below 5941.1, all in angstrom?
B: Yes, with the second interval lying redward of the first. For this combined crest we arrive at 78.84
